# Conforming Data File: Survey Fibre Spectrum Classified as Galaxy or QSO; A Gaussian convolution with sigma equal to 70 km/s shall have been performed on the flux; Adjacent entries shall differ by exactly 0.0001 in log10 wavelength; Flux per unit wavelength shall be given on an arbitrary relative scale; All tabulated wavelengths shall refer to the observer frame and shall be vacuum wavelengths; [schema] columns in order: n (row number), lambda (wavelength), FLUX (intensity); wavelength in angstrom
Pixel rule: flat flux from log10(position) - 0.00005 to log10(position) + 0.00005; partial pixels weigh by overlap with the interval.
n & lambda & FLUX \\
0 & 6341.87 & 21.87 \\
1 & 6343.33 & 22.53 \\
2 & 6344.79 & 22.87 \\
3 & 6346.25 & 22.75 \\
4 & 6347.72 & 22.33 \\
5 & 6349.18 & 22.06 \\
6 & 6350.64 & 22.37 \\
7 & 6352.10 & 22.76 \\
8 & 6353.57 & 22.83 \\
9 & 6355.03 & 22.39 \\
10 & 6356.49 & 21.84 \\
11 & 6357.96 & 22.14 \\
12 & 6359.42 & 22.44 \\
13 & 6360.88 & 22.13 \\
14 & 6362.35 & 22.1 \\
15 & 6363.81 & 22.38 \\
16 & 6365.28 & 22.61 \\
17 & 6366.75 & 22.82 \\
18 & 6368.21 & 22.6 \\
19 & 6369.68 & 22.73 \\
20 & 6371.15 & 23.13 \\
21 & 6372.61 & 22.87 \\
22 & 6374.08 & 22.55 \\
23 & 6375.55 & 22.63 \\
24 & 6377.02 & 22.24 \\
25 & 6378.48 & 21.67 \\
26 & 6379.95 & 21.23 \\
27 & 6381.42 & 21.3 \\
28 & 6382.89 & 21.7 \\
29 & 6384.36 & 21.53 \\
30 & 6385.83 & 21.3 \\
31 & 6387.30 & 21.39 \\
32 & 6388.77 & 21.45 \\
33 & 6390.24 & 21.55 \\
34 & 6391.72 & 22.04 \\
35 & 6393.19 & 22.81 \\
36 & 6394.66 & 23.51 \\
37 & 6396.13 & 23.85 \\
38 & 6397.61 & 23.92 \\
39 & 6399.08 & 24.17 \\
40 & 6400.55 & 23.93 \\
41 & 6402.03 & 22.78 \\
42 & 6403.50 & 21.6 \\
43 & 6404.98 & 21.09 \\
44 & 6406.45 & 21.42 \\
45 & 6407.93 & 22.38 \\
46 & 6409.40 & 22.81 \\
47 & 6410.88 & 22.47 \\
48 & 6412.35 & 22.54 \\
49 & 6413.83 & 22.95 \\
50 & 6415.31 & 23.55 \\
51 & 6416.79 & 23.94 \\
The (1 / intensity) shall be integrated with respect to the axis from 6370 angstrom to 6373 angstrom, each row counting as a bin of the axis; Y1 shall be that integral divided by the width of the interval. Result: 0.0436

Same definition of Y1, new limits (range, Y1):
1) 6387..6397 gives 0.0446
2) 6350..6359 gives 0.0447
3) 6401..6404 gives 0.0447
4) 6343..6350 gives 0.0444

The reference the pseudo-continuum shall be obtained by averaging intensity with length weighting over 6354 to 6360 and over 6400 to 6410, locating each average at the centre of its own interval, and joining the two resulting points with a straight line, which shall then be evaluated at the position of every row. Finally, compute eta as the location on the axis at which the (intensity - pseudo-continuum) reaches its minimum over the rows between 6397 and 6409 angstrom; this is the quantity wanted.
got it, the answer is 6404.98 angstrom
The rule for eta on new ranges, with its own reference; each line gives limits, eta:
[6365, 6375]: 6374.08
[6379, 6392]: 6379.95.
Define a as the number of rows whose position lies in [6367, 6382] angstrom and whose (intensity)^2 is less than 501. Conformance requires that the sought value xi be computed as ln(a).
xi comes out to 1.39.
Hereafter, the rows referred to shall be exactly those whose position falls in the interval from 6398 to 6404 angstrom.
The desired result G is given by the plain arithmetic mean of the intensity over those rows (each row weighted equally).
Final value 23.1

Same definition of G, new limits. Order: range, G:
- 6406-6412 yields 22.3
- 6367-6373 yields 22.8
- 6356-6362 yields 22.1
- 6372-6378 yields 22.6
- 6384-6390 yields 21.4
